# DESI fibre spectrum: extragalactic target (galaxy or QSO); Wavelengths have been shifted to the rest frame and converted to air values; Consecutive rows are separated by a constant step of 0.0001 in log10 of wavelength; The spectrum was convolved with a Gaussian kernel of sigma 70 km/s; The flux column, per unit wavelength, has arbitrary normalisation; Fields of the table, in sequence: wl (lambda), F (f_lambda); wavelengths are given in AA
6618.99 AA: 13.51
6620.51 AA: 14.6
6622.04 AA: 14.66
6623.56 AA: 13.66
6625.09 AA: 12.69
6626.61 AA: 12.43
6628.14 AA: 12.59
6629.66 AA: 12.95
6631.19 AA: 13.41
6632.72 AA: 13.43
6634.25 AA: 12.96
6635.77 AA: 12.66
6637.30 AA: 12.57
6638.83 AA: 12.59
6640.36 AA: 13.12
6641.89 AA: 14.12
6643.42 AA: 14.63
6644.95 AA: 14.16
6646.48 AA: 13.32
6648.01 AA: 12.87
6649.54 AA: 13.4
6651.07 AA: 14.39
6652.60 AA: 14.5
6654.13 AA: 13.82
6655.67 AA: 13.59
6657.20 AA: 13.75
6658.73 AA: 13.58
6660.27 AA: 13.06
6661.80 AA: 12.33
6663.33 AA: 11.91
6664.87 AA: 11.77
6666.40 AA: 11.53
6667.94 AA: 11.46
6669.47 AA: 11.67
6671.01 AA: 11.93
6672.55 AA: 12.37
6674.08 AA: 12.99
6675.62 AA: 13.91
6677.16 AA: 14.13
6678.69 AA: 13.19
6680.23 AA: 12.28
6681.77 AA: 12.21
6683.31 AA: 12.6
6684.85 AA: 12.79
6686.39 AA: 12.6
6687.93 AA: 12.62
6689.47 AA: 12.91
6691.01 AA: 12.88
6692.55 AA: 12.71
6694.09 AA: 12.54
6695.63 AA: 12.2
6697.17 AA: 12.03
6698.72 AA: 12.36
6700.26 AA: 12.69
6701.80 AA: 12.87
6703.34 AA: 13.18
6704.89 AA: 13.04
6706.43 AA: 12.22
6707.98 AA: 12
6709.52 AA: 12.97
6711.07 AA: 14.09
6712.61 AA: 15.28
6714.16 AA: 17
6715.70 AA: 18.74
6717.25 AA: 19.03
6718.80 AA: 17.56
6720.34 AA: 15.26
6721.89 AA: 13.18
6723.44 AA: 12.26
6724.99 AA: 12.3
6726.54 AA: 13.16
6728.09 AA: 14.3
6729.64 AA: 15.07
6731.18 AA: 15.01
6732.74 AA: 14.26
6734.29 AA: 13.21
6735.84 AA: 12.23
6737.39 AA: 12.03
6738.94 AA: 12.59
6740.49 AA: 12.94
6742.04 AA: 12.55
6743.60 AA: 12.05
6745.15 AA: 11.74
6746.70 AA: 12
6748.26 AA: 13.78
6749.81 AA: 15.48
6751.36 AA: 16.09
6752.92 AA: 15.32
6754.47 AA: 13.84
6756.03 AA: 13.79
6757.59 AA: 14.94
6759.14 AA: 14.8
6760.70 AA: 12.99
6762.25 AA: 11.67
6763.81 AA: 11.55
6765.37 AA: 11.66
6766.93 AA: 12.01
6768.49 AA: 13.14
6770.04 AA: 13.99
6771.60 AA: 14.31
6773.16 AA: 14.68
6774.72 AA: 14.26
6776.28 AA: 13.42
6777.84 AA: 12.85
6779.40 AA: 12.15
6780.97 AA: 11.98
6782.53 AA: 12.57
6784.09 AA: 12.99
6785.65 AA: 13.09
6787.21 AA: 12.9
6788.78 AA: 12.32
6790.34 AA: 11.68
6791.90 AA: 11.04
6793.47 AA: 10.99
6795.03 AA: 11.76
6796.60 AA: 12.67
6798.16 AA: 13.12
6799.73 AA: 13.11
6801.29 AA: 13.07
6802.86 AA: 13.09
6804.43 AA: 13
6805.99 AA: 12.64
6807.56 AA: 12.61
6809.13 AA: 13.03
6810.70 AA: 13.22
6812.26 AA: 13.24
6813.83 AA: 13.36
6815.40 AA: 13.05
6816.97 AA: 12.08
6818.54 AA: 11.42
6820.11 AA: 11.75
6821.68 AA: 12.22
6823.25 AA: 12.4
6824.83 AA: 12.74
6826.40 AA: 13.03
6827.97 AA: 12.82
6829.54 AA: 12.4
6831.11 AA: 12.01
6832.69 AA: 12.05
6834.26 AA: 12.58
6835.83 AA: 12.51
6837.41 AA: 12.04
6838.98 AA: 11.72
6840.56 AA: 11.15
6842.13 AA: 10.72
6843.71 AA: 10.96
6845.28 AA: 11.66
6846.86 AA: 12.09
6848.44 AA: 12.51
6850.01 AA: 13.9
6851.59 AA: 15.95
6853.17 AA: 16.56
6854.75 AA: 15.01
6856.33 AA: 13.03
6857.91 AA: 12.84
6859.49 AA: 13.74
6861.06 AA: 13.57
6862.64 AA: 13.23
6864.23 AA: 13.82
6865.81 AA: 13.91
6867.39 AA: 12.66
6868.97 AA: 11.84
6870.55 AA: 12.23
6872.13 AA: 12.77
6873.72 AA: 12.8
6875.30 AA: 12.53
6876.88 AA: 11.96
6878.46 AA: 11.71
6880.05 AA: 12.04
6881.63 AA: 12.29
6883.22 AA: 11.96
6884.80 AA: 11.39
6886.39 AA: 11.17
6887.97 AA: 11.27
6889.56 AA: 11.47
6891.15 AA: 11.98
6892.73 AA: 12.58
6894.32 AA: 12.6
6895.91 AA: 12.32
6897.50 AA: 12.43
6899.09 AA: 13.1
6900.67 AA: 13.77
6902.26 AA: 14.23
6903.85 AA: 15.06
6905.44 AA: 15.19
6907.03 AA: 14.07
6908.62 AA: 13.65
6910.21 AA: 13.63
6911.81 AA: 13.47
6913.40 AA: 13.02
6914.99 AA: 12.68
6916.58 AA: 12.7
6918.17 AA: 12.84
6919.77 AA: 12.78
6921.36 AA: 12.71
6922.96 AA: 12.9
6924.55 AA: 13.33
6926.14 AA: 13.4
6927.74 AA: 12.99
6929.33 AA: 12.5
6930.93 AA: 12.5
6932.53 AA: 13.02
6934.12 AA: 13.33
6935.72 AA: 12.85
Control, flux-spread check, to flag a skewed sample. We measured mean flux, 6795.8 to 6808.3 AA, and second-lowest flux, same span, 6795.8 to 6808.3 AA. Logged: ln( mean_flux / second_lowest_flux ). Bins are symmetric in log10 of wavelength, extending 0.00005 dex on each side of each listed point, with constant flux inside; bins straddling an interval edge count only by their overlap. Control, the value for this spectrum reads 0.021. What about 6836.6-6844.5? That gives 0.032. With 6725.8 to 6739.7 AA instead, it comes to 0.102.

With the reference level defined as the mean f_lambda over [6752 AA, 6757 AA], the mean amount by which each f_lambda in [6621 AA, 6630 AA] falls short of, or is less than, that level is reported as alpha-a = 1.15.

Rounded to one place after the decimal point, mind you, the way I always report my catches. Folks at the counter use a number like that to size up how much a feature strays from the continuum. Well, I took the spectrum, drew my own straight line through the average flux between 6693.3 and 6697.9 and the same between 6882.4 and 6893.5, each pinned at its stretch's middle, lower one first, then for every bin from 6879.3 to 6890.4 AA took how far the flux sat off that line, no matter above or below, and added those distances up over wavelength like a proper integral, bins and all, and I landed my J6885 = 4.2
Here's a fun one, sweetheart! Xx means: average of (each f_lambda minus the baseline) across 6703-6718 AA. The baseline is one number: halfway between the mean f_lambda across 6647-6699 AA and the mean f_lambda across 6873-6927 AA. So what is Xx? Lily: 2.0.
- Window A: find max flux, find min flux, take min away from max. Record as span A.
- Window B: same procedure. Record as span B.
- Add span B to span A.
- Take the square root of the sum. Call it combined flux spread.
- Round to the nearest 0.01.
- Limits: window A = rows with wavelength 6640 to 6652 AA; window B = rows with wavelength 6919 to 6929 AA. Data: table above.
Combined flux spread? 1.57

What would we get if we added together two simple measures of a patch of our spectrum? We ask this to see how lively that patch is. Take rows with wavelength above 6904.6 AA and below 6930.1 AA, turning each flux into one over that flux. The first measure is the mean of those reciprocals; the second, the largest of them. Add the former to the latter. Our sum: 0.156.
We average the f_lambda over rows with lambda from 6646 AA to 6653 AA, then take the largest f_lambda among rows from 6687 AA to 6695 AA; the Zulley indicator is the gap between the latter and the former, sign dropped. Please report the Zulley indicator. 0.8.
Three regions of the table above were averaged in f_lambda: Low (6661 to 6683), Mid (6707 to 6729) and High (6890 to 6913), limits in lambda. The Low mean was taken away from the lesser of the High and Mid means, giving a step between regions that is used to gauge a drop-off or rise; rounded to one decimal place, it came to 1.0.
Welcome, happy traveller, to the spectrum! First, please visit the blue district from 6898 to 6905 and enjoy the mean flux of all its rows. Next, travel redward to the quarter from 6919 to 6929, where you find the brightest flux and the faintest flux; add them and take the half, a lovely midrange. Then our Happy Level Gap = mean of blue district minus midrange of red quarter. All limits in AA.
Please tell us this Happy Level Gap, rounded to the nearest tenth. 1.0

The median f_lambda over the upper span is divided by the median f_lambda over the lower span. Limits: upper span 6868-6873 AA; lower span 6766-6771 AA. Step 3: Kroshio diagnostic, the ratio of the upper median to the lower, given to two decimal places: 0.93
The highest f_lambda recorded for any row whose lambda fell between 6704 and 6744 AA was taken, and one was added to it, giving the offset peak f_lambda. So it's 20.0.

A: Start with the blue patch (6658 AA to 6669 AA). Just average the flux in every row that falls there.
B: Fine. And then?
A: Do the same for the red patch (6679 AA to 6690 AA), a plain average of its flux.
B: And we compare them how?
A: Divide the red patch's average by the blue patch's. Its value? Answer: 1.03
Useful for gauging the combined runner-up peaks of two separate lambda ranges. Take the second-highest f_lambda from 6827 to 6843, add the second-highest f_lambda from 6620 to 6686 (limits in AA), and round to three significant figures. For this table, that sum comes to 27.2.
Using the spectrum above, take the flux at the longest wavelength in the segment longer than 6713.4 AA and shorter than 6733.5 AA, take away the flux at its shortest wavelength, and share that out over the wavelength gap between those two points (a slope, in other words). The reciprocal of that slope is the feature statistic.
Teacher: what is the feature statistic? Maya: -7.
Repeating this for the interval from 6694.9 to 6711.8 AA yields 8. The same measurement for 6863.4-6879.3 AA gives -7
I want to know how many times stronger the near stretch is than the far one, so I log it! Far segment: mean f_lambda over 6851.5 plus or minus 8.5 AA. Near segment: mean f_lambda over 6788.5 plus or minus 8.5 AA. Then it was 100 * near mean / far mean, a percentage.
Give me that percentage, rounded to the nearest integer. 90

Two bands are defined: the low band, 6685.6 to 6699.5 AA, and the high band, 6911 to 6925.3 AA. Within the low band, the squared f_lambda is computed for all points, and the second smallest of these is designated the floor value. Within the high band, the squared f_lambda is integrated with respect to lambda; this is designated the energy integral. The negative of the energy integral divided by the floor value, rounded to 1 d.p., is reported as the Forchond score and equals -16.1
